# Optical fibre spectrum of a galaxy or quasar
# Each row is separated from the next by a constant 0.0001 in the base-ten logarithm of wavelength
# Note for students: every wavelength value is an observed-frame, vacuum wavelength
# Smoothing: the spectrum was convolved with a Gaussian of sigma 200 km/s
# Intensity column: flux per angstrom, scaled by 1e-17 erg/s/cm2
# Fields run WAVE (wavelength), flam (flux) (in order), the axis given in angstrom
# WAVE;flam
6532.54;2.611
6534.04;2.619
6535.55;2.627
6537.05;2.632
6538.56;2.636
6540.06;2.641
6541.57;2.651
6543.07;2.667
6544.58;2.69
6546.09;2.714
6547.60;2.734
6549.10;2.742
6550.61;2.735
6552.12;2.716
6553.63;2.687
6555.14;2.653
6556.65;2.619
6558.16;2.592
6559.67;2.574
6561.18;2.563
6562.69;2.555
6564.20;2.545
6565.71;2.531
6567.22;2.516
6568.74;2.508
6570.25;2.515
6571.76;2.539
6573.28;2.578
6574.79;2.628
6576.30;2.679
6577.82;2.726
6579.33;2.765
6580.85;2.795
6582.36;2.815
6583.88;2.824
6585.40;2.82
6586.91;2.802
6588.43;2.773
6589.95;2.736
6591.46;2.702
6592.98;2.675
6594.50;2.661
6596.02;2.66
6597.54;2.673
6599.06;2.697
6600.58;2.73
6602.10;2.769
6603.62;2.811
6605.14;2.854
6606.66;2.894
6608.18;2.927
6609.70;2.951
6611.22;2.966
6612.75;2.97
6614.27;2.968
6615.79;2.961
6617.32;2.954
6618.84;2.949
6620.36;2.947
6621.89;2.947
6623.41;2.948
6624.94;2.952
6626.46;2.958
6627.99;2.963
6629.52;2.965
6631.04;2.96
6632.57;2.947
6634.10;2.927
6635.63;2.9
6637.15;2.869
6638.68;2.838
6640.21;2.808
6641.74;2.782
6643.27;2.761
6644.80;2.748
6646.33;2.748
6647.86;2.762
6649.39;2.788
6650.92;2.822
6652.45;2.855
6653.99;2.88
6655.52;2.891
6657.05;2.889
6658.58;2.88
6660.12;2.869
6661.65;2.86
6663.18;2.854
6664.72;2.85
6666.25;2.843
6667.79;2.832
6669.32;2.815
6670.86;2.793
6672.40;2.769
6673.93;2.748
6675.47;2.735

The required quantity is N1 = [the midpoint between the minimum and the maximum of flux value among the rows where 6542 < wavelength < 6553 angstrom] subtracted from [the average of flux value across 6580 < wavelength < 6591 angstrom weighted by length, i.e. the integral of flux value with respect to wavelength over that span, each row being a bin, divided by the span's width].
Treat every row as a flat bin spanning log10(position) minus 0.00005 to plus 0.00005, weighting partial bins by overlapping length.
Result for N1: 0.1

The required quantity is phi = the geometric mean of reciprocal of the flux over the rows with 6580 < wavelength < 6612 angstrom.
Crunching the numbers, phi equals 0.359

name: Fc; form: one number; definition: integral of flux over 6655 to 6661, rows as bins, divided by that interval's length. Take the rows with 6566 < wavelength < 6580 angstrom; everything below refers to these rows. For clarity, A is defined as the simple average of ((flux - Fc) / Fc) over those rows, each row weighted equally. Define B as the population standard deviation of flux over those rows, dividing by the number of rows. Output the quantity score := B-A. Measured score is 0.19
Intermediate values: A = -0.10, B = 0.09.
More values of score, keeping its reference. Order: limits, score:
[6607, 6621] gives -0.01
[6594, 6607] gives 0.13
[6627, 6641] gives 0.05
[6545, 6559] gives 0.12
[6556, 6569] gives 0.15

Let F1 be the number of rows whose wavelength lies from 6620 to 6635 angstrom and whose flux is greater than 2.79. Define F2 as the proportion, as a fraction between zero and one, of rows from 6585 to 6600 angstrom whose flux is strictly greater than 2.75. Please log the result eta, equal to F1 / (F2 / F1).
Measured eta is 333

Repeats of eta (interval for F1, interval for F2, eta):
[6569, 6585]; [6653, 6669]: 9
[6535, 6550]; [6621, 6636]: 0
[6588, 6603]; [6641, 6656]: 0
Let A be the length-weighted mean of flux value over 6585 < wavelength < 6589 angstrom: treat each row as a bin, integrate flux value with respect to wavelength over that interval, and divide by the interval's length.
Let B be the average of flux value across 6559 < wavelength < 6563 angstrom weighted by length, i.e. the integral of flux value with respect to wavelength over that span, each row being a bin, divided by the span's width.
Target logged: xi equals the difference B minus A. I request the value -0.2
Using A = 2.80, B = 2.57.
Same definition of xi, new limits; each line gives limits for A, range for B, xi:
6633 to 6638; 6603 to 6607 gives -0.1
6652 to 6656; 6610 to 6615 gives 0.1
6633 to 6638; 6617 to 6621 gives 0.1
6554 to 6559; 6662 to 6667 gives 0.2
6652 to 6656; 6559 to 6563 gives -0.3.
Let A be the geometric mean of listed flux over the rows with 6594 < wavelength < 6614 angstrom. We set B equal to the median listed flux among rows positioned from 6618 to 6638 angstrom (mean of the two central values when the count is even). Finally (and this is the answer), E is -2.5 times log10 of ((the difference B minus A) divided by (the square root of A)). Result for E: 2.71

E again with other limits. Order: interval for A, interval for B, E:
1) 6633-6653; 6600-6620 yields 2.75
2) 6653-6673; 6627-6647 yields 4.75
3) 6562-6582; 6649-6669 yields 2.02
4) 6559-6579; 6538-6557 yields 2.87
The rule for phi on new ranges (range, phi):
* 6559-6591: 0.377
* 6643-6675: 0.354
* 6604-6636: 0.340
